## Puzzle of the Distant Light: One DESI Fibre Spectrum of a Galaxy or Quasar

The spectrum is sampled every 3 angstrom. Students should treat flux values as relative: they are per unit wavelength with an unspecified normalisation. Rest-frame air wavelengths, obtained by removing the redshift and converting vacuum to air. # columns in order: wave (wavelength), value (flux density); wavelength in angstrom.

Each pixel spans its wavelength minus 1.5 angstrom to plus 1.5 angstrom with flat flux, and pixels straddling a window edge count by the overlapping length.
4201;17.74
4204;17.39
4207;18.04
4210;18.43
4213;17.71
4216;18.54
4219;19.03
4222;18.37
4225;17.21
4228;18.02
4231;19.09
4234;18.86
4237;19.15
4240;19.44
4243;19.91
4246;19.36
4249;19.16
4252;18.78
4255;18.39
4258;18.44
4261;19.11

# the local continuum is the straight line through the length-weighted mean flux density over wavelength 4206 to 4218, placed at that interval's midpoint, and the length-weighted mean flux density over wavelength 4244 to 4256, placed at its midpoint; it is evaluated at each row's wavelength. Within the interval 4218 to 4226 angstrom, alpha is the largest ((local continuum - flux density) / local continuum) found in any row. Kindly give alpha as 0.069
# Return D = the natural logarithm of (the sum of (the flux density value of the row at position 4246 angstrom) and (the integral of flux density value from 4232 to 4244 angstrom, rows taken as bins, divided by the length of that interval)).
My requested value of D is 3.65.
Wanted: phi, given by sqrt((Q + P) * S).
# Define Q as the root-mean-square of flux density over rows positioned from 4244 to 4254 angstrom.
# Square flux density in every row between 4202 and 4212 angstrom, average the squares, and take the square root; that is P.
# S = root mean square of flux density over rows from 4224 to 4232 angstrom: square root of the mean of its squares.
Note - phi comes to 25.9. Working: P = 18.0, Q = 19.1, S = 18.1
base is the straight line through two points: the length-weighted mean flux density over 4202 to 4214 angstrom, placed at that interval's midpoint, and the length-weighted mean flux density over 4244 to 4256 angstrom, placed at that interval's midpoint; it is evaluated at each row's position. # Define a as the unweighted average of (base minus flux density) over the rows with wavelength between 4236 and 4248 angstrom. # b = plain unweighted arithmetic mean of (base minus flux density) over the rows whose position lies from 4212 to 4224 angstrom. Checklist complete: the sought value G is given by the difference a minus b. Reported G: -0.4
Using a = -0.70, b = -0.3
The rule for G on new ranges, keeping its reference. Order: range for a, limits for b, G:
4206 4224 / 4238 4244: 0.6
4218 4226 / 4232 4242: 0.6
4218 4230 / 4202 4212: 0.2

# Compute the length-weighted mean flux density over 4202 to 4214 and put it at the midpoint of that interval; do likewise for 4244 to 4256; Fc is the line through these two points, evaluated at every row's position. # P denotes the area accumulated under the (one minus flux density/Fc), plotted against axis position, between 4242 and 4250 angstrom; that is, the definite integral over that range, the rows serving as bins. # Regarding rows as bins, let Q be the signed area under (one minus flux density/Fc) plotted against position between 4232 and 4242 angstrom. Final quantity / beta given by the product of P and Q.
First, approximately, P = -0.2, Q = -0.29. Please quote 0.07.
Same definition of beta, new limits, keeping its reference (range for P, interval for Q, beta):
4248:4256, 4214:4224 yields -0.02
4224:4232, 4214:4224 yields -0.03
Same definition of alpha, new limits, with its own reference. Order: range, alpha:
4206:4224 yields 0.029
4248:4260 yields 0.037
